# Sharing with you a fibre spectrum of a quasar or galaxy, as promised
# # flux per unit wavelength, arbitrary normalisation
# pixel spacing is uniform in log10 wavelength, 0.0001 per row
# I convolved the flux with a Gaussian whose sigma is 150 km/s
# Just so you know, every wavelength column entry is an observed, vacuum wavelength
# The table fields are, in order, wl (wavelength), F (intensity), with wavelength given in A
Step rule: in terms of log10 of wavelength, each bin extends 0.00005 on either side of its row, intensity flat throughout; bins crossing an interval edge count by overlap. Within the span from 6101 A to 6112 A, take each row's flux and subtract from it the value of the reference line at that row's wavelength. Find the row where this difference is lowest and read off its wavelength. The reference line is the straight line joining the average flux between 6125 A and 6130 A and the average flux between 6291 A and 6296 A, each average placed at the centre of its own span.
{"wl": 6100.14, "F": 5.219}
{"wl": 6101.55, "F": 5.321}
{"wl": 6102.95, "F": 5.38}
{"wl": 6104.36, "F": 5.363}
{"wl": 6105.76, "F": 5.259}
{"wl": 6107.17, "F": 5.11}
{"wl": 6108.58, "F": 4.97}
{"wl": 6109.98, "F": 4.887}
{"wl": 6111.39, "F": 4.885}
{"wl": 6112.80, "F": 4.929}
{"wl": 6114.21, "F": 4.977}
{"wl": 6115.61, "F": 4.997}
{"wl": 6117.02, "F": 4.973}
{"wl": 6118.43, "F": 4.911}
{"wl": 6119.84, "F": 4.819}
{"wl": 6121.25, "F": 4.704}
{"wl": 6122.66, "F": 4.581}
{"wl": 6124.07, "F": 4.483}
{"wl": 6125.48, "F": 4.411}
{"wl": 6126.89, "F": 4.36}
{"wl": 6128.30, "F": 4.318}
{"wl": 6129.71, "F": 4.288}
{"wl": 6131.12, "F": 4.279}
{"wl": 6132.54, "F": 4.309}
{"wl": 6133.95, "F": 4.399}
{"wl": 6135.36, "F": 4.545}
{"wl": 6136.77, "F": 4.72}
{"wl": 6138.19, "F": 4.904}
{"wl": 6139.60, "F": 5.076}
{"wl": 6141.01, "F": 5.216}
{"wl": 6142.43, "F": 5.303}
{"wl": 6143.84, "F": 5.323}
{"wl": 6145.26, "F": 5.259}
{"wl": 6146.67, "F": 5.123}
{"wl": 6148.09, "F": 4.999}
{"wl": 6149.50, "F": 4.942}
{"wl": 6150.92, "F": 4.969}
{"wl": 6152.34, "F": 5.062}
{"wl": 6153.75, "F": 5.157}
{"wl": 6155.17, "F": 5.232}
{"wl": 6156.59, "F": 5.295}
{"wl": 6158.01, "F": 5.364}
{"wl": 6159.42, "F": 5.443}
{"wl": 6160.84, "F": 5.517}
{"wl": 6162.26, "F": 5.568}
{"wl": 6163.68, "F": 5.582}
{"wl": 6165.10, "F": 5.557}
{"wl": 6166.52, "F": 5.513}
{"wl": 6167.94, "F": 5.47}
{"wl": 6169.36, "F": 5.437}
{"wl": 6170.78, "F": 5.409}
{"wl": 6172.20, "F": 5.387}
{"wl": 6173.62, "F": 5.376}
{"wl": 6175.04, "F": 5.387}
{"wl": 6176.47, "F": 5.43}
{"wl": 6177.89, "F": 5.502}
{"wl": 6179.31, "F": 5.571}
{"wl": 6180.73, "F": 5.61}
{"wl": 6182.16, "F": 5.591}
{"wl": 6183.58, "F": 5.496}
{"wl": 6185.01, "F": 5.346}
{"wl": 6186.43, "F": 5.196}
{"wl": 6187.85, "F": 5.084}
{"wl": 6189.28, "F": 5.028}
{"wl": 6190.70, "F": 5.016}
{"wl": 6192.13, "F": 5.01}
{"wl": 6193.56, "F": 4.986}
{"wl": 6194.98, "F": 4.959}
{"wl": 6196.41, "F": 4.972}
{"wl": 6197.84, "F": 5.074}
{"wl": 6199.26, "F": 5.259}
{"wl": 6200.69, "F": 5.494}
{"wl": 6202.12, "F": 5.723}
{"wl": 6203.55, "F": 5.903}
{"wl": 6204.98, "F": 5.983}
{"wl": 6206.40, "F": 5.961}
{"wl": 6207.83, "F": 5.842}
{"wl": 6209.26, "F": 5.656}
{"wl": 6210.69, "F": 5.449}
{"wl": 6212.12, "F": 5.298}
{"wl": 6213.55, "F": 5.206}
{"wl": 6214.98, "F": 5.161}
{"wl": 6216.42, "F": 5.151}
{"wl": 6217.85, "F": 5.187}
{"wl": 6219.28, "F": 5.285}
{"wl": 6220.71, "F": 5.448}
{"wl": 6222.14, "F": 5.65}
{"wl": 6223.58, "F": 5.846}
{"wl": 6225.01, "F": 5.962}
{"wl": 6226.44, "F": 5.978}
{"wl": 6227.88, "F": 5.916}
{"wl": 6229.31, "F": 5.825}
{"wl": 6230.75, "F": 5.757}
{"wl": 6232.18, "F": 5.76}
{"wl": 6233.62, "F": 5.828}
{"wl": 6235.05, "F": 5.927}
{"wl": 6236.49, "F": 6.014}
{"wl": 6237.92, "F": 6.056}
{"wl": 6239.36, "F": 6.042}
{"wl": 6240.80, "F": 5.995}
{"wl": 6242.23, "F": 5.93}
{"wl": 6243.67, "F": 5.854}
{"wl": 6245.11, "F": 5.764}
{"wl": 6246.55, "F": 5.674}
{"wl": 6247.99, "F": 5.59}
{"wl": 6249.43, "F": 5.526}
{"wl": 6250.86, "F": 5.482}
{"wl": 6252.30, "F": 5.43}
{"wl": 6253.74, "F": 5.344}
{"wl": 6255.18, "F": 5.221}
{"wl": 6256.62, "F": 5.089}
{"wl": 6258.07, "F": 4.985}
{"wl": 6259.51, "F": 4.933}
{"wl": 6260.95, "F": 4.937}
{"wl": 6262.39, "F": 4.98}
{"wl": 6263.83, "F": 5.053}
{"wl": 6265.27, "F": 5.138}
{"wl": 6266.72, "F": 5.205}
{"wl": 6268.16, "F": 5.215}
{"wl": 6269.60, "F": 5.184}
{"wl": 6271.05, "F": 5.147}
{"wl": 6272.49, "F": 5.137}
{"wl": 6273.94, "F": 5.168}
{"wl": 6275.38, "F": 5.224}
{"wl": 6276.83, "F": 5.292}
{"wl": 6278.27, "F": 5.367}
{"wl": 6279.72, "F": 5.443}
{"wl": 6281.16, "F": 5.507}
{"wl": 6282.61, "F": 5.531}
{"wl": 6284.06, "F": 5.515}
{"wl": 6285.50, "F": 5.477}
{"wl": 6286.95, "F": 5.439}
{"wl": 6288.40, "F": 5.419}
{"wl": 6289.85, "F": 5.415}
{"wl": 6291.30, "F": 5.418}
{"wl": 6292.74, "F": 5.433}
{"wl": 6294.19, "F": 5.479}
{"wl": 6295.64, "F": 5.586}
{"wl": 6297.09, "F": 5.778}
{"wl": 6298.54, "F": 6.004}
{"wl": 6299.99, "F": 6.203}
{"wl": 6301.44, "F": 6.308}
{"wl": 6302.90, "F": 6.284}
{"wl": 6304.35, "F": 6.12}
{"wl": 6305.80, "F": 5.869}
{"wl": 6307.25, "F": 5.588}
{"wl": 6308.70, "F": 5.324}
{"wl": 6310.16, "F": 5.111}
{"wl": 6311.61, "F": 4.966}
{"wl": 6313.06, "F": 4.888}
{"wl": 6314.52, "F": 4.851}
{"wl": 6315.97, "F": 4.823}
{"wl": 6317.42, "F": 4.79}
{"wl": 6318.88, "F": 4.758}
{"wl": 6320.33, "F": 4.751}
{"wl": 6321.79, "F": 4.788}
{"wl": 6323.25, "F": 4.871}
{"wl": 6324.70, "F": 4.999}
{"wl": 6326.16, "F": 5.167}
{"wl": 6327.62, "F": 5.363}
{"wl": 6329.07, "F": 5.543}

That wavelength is 6111.39 A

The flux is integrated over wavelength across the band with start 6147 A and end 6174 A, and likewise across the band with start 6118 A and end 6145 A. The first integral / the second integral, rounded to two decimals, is 1.14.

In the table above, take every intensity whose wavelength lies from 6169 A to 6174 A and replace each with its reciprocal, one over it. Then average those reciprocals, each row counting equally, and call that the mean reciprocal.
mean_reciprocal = 0.185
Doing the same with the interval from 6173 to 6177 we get 0.185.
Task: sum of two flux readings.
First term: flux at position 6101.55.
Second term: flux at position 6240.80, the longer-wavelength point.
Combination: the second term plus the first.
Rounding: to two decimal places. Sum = 11.32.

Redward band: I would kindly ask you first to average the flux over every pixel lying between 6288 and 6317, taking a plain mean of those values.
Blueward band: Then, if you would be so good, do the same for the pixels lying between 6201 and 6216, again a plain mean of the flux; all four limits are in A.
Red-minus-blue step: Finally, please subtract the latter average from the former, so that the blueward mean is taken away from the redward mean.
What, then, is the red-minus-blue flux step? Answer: -0.1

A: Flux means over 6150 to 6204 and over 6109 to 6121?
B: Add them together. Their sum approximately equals 10.3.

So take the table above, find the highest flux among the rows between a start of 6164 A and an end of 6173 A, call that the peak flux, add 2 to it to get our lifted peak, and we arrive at 7.56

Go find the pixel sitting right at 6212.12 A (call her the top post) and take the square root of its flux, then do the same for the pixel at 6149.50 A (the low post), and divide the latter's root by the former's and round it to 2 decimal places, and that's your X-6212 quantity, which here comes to 0.97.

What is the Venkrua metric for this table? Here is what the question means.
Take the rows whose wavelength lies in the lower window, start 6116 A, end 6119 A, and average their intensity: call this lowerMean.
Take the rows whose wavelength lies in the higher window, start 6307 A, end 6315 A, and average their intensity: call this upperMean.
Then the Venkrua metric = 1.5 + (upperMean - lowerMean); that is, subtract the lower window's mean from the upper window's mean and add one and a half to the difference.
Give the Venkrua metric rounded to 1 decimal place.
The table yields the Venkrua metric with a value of 1.7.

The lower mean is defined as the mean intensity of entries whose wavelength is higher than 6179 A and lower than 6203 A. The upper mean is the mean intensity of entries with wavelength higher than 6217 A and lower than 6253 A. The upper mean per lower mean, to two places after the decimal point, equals 1.09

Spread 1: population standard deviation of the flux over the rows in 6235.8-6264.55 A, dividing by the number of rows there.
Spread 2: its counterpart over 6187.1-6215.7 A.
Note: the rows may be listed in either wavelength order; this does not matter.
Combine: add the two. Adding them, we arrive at 0.76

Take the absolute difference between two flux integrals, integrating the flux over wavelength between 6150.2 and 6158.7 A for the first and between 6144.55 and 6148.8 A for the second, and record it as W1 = 22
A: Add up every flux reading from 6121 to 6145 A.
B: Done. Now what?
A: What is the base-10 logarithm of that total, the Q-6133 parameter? 1.9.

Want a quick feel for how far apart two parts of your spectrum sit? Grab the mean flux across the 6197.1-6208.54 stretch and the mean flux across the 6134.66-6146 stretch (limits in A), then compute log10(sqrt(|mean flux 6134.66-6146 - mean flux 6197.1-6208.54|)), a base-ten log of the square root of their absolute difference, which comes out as -0.11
